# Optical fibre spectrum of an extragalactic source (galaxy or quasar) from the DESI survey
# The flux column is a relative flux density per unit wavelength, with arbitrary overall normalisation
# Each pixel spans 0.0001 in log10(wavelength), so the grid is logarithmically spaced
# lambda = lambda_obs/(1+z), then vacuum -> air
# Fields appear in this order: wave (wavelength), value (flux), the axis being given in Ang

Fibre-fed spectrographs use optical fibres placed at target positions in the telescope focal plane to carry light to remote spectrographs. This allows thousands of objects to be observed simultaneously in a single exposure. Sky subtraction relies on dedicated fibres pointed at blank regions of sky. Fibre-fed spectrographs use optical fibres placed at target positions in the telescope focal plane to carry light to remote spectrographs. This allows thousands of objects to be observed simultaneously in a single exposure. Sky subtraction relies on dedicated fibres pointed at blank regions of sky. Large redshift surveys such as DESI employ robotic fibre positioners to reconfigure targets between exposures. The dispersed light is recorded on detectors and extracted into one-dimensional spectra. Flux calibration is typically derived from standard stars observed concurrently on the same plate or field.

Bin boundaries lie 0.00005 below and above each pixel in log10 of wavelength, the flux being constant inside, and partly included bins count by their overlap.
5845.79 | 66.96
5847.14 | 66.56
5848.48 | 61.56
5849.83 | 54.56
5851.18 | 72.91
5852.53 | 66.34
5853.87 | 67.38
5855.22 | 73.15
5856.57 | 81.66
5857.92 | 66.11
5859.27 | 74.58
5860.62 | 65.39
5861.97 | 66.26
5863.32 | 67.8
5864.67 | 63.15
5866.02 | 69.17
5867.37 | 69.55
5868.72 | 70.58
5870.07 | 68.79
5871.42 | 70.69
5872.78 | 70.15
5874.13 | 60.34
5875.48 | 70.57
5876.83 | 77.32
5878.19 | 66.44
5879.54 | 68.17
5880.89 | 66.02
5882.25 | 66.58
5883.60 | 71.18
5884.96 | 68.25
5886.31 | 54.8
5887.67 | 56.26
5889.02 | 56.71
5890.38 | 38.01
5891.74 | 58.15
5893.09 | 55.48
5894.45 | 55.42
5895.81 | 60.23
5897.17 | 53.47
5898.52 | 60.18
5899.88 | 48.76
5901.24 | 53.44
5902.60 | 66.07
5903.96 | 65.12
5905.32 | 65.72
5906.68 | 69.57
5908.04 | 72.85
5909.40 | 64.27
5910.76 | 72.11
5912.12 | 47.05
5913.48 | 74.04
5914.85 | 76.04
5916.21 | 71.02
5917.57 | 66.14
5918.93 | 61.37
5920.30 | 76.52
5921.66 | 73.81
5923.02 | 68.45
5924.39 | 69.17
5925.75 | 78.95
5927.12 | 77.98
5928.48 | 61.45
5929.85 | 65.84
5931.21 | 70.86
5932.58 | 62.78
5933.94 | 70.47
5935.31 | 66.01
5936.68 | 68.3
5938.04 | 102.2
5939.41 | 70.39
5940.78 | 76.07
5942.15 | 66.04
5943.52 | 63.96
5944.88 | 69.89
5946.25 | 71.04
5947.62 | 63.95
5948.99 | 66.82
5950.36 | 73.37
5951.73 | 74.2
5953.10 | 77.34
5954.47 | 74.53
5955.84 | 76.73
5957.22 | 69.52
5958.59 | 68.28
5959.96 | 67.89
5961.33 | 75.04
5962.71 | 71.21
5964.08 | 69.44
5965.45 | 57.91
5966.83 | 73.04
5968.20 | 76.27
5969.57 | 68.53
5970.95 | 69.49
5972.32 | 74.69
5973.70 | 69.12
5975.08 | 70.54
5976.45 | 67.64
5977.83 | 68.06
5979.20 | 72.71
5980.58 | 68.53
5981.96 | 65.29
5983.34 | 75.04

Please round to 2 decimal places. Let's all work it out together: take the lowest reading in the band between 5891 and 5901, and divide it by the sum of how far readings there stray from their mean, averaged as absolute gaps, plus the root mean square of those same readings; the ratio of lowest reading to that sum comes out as 0.82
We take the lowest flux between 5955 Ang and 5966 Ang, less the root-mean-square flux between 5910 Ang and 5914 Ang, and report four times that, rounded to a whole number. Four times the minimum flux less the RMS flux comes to -31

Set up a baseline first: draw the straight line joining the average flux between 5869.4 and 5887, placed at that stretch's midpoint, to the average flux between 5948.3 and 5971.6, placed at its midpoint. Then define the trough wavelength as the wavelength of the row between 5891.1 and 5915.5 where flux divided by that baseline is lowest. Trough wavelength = 5912.12 Ang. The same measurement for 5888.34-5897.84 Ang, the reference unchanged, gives 5890.38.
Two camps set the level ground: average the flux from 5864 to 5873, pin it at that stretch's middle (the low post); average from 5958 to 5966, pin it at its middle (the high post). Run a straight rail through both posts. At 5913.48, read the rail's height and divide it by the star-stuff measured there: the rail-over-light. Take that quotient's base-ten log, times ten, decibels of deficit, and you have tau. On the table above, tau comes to -0.33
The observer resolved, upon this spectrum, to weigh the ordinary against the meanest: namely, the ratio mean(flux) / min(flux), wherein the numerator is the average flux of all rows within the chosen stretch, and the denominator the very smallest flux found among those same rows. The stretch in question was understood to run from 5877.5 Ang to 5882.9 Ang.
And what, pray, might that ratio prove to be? 1.01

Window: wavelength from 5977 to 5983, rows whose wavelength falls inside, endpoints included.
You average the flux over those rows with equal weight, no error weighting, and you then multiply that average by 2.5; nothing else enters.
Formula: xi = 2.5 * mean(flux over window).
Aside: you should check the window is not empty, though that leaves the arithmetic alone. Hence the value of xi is 172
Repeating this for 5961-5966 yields 171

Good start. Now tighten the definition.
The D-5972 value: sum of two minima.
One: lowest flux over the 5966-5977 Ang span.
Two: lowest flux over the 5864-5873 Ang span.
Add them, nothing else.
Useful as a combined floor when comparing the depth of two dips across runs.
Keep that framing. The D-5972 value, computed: 131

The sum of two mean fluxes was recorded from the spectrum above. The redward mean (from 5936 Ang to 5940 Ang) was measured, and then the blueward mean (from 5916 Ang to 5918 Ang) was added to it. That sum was 149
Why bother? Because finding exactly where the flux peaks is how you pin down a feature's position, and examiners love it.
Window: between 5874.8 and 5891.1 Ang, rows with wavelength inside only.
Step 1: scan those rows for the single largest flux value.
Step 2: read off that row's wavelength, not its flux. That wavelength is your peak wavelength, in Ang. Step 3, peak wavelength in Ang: 5876.83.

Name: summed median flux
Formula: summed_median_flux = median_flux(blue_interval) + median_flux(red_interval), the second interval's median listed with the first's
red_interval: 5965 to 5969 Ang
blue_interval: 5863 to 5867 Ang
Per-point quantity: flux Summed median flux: 141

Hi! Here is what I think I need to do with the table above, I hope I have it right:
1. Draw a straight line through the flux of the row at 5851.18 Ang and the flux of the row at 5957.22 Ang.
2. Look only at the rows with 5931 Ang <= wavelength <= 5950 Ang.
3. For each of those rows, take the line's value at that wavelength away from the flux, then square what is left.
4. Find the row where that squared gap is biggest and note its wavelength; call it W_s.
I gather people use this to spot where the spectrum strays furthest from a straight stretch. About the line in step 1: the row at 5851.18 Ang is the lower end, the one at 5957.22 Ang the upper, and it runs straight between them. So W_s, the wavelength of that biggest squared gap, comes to 5938.04 Ang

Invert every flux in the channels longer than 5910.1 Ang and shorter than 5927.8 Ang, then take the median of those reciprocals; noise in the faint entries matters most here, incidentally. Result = 0.0139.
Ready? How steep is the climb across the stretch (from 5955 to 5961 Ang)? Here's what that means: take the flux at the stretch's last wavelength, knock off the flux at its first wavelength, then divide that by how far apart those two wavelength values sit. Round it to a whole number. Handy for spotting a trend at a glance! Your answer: -2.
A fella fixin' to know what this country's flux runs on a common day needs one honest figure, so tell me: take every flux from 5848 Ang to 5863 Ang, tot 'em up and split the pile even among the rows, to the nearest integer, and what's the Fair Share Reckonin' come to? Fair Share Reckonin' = 68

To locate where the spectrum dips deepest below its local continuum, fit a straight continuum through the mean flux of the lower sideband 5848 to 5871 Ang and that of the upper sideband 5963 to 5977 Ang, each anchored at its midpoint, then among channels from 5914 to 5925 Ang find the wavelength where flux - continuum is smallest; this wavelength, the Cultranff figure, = 5918.93 Ang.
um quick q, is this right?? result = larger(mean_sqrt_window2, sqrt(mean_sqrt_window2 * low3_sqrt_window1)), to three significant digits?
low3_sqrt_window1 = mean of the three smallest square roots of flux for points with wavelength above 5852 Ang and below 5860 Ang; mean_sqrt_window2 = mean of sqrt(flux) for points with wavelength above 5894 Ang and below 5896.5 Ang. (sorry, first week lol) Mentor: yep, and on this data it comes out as 7.88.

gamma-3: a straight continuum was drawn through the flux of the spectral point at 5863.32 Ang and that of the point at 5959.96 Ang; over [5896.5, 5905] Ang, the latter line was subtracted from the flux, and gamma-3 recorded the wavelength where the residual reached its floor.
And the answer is 5899.88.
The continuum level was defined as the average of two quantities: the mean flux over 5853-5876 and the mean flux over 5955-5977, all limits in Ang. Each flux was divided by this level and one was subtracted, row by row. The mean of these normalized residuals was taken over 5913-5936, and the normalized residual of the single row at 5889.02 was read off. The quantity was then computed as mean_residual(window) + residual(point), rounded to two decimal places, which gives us -0.18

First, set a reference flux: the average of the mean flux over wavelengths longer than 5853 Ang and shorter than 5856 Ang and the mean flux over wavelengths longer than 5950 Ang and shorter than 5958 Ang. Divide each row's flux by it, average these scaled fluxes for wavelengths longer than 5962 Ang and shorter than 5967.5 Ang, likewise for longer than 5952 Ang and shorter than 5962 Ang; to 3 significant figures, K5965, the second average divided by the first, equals 1.07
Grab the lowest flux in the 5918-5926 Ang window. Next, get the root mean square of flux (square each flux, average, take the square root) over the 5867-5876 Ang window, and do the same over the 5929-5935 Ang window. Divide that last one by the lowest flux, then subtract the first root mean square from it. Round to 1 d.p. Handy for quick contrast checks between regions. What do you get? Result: -67.7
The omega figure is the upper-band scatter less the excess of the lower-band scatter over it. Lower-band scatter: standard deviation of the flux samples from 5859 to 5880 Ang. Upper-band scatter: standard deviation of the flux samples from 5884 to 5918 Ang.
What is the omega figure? 15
